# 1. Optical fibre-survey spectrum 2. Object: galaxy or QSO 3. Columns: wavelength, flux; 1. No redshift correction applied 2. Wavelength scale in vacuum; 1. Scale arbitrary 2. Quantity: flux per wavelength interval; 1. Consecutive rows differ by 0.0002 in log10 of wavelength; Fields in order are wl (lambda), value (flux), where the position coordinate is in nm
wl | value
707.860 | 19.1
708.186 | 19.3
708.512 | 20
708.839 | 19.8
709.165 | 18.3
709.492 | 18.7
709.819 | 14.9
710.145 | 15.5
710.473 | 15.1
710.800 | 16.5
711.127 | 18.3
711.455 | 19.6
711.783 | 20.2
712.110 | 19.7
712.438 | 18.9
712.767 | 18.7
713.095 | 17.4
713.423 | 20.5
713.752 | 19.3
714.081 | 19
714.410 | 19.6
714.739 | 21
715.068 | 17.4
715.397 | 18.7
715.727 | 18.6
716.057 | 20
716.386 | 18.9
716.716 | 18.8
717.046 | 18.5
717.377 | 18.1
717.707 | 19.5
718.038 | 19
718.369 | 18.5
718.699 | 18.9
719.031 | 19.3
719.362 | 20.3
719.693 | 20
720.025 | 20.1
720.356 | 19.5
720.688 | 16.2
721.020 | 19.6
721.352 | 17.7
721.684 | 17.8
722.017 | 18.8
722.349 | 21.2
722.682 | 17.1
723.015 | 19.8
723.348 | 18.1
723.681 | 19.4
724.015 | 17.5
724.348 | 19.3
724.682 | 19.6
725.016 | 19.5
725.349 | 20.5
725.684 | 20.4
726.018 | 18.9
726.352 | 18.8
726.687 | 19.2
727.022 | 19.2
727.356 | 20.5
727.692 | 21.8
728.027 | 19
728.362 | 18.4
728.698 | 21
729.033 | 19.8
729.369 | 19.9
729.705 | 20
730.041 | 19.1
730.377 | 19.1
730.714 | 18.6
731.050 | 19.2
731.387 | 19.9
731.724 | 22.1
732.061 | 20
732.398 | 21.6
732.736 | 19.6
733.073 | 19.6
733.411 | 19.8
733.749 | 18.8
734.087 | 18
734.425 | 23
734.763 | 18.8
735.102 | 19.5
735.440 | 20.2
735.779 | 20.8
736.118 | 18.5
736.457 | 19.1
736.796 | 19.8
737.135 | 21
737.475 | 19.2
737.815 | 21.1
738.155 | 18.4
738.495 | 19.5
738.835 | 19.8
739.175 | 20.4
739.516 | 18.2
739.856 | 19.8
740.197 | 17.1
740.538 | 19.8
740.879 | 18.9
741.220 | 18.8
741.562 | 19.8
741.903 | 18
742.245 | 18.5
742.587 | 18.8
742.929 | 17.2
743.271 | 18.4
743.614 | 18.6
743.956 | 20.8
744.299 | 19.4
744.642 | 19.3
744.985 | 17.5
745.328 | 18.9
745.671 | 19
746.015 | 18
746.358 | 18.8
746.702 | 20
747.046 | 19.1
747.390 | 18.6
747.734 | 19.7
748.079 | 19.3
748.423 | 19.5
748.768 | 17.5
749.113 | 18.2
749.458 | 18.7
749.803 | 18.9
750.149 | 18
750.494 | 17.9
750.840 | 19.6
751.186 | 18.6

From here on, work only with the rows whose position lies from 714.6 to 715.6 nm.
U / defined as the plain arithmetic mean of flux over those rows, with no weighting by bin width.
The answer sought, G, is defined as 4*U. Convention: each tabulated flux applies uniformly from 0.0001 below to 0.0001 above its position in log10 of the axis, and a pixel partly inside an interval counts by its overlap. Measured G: 76.1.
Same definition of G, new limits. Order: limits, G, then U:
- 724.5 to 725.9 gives 80.0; 20.0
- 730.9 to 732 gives 81.6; 20.4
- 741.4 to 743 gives 73.8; 18.5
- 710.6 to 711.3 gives 69.6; 17.4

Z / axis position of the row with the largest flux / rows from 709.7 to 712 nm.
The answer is 711.783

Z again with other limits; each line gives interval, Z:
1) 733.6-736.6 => 734.425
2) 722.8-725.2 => 723.015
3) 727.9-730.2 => 728.698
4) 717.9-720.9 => 719.362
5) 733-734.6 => 734.425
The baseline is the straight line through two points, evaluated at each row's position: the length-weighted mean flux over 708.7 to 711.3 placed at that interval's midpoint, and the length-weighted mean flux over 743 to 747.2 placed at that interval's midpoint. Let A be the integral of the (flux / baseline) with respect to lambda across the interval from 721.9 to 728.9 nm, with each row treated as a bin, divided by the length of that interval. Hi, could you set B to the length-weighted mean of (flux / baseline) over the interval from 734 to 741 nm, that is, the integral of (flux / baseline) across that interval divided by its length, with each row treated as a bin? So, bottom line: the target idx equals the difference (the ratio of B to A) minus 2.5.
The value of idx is -1.53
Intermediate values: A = 1.08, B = 1.06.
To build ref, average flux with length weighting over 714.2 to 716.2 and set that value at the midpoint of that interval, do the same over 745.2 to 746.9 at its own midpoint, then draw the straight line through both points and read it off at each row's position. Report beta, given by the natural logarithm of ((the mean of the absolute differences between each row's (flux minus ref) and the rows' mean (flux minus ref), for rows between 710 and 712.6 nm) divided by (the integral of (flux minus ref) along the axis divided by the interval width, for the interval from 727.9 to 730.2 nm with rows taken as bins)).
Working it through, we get 1.2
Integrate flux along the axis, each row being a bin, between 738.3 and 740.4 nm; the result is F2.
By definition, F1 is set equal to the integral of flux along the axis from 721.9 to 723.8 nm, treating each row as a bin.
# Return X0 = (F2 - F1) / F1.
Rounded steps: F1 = 36.2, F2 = 40.2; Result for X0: 0.109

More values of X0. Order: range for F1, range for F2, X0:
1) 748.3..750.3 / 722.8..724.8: 0.024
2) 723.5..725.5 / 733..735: 0.019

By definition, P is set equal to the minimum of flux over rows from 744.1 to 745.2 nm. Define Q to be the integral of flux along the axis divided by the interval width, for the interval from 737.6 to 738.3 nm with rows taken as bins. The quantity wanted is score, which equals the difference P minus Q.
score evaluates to -2.3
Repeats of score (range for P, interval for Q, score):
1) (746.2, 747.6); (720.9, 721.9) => 0.3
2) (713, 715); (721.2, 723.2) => -1.3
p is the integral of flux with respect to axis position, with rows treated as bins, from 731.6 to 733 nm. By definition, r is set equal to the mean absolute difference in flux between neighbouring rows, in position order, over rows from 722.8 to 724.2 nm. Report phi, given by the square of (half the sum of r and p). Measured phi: 234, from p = 29.0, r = 1.6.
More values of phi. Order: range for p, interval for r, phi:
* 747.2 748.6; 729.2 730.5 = 186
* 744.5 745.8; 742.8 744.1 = 162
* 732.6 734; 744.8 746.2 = 195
